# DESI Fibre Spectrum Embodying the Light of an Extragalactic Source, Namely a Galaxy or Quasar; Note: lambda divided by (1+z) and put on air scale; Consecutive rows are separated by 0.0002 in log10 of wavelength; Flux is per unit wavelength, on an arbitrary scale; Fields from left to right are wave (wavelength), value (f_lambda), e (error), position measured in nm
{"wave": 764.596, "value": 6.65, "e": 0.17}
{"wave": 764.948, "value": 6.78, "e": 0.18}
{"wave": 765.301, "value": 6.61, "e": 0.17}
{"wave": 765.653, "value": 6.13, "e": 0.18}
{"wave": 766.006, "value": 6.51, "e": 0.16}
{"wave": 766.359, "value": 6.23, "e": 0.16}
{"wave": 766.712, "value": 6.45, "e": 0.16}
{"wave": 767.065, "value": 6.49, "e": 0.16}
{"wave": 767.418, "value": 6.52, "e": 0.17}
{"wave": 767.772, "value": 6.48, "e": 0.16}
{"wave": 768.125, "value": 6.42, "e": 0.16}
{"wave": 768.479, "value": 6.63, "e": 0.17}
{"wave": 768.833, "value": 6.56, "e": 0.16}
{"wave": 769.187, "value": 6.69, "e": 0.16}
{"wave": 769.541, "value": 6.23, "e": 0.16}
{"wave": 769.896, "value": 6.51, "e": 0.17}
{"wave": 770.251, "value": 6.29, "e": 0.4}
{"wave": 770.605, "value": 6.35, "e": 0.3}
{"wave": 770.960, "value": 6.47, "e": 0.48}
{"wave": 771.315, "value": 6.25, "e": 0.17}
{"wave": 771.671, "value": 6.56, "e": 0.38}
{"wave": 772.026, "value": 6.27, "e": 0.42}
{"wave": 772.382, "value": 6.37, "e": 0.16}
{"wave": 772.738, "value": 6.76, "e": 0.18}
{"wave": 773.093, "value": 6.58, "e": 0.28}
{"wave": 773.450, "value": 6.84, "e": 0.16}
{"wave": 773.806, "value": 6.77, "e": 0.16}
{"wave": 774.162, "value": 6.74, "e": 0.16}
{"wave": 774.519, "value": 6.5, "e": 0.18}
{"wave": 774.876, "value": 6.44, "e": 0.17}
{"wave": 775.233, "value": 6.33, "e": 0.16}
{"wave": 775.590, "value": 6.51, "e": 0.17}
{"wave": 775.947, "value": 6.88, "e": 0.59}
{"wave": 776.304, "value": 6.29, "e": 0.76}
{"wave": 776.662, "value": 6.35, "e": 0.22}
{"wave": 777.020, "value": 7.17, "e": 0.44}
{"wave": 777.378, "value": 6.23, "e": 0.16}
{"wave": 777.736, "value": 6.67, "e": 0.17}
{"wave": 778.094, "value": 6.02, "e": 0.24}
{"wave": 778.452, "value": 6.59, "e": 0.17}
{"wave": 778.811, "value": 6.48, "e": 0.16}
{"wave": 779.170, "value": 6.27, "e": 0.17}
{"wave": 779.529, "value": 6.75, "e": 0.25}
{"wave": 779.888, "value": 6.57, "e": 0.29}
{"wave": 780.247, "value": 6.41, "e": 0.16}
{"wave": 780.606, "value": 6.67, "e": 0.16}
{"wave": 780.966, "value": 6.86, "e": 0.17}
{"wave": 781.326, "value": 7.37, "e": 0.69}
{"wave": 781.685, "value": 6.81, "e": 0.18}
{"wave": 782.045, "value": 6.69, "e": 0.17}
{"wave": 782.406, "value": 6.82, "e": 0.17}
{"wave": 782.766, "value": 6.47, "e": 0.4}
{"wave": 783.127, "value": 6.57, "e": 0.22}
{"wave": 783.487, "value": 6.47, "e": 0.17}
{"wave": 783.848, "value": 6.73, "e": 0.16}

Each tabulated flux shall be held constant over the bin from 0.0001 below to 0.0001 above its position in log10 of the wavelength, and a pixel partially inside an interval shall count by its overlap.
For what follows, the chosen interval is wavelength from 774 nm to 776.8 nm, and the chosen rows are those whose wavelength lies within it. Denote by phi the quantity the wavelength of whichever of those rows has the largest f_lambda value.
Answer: 775.947 nm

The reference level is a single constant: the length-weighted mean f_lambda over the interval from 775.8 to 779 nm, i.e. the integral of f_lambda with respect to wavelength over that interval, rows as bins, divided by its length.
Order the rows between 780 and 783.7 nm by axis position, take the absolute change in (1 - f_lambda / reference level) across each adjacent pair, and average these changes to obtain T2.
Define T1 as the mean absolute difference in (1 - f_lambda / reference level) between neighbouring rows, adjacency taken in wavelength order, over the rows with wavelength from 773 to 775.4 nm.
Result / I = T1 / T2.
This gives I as 0.5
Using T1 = 0.020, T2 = 0.040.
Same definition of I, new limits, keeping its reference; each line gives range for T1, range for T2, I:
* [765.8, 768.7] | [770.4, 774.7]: 0.6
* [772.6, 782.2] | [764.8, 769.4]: 1.8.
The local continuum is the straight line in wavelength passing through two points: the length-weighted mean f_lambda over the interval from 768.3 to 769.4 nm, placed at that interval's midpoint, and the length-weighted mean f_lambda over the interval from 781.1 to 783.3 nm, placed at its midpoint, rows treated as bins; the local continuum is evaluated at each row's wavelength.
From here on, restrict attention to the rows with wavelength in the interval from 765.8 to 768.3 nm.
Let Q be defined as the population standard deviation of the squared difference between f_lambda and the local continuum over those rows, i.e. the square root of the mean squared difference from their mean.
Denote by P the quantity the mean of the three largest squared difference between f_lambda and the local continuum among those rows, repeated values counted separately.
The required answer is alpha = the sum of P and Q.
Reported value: 0.10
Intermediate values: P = 0.06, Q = 0.04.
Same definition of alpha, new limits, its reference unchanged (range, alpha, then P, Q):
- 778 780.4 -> 0.46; 0.29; 0.17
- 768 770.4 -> 0.16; 0.10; 0.06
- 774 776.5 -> 0.19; 0.13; 0.06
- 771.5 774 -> 0.14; 0.09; 0.05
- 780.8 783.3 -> 0.29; 0.17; 0.12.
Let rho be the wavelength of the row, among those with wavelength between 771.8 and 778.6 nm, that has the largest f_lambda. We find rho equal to 777.020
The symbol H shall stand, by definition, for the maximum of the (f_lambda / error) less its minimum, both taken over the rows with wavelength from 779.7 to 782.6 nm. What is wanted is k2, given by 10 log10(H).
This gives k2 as 14.9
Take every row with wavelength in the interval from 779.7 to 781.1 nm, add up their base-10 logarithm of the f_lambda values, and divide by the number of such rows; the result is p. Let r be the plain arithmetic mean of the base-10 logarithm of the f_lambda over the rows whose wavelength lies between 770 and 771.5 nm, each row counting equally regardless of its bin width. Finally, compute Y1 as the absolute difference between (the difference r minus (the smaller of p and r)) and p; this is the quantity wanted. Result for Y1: 0.821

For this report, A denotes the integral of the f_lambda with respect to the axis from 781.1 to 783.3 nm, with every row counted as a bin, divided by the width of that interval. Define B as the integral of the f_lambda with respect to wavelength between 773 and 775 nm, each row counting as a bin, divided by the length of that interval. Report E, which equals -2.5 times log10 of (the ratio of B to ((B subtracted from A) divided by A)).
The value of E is -6.3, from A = 6.79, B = 6.65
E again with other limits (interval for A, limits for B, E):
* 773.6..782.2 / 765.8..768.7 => -6.2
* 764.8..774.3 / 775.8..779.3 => -10.1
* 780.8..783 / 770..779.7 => -5.4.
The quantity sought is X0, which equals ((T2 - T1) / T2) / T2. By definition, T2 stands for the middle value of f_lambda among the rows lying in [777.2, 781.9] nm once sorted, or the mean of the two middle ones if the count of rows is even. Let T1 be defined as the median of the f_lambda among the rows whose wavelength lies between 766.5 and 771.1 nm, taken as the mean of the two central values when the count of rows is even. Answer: 0.0025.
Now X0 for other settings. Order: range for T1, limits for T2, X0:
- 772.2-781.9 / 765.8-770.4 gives -0.0021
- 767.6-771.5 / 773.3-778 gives 0.0009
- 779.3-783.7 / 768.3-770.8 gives -0.0040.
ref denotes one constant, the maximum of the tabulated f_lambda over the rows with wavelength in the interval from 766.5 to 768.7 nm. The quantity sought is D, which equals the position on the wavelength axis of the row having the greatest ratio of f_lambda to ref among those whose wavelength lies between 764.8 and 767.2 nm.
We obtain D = 764.948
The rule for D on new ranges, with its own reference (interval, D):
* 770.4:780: 777.020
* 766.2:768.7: 768.479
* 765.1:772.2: 769.187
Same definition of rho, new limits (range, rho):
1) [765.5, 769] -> 768.479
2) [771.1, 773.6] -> 773.450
